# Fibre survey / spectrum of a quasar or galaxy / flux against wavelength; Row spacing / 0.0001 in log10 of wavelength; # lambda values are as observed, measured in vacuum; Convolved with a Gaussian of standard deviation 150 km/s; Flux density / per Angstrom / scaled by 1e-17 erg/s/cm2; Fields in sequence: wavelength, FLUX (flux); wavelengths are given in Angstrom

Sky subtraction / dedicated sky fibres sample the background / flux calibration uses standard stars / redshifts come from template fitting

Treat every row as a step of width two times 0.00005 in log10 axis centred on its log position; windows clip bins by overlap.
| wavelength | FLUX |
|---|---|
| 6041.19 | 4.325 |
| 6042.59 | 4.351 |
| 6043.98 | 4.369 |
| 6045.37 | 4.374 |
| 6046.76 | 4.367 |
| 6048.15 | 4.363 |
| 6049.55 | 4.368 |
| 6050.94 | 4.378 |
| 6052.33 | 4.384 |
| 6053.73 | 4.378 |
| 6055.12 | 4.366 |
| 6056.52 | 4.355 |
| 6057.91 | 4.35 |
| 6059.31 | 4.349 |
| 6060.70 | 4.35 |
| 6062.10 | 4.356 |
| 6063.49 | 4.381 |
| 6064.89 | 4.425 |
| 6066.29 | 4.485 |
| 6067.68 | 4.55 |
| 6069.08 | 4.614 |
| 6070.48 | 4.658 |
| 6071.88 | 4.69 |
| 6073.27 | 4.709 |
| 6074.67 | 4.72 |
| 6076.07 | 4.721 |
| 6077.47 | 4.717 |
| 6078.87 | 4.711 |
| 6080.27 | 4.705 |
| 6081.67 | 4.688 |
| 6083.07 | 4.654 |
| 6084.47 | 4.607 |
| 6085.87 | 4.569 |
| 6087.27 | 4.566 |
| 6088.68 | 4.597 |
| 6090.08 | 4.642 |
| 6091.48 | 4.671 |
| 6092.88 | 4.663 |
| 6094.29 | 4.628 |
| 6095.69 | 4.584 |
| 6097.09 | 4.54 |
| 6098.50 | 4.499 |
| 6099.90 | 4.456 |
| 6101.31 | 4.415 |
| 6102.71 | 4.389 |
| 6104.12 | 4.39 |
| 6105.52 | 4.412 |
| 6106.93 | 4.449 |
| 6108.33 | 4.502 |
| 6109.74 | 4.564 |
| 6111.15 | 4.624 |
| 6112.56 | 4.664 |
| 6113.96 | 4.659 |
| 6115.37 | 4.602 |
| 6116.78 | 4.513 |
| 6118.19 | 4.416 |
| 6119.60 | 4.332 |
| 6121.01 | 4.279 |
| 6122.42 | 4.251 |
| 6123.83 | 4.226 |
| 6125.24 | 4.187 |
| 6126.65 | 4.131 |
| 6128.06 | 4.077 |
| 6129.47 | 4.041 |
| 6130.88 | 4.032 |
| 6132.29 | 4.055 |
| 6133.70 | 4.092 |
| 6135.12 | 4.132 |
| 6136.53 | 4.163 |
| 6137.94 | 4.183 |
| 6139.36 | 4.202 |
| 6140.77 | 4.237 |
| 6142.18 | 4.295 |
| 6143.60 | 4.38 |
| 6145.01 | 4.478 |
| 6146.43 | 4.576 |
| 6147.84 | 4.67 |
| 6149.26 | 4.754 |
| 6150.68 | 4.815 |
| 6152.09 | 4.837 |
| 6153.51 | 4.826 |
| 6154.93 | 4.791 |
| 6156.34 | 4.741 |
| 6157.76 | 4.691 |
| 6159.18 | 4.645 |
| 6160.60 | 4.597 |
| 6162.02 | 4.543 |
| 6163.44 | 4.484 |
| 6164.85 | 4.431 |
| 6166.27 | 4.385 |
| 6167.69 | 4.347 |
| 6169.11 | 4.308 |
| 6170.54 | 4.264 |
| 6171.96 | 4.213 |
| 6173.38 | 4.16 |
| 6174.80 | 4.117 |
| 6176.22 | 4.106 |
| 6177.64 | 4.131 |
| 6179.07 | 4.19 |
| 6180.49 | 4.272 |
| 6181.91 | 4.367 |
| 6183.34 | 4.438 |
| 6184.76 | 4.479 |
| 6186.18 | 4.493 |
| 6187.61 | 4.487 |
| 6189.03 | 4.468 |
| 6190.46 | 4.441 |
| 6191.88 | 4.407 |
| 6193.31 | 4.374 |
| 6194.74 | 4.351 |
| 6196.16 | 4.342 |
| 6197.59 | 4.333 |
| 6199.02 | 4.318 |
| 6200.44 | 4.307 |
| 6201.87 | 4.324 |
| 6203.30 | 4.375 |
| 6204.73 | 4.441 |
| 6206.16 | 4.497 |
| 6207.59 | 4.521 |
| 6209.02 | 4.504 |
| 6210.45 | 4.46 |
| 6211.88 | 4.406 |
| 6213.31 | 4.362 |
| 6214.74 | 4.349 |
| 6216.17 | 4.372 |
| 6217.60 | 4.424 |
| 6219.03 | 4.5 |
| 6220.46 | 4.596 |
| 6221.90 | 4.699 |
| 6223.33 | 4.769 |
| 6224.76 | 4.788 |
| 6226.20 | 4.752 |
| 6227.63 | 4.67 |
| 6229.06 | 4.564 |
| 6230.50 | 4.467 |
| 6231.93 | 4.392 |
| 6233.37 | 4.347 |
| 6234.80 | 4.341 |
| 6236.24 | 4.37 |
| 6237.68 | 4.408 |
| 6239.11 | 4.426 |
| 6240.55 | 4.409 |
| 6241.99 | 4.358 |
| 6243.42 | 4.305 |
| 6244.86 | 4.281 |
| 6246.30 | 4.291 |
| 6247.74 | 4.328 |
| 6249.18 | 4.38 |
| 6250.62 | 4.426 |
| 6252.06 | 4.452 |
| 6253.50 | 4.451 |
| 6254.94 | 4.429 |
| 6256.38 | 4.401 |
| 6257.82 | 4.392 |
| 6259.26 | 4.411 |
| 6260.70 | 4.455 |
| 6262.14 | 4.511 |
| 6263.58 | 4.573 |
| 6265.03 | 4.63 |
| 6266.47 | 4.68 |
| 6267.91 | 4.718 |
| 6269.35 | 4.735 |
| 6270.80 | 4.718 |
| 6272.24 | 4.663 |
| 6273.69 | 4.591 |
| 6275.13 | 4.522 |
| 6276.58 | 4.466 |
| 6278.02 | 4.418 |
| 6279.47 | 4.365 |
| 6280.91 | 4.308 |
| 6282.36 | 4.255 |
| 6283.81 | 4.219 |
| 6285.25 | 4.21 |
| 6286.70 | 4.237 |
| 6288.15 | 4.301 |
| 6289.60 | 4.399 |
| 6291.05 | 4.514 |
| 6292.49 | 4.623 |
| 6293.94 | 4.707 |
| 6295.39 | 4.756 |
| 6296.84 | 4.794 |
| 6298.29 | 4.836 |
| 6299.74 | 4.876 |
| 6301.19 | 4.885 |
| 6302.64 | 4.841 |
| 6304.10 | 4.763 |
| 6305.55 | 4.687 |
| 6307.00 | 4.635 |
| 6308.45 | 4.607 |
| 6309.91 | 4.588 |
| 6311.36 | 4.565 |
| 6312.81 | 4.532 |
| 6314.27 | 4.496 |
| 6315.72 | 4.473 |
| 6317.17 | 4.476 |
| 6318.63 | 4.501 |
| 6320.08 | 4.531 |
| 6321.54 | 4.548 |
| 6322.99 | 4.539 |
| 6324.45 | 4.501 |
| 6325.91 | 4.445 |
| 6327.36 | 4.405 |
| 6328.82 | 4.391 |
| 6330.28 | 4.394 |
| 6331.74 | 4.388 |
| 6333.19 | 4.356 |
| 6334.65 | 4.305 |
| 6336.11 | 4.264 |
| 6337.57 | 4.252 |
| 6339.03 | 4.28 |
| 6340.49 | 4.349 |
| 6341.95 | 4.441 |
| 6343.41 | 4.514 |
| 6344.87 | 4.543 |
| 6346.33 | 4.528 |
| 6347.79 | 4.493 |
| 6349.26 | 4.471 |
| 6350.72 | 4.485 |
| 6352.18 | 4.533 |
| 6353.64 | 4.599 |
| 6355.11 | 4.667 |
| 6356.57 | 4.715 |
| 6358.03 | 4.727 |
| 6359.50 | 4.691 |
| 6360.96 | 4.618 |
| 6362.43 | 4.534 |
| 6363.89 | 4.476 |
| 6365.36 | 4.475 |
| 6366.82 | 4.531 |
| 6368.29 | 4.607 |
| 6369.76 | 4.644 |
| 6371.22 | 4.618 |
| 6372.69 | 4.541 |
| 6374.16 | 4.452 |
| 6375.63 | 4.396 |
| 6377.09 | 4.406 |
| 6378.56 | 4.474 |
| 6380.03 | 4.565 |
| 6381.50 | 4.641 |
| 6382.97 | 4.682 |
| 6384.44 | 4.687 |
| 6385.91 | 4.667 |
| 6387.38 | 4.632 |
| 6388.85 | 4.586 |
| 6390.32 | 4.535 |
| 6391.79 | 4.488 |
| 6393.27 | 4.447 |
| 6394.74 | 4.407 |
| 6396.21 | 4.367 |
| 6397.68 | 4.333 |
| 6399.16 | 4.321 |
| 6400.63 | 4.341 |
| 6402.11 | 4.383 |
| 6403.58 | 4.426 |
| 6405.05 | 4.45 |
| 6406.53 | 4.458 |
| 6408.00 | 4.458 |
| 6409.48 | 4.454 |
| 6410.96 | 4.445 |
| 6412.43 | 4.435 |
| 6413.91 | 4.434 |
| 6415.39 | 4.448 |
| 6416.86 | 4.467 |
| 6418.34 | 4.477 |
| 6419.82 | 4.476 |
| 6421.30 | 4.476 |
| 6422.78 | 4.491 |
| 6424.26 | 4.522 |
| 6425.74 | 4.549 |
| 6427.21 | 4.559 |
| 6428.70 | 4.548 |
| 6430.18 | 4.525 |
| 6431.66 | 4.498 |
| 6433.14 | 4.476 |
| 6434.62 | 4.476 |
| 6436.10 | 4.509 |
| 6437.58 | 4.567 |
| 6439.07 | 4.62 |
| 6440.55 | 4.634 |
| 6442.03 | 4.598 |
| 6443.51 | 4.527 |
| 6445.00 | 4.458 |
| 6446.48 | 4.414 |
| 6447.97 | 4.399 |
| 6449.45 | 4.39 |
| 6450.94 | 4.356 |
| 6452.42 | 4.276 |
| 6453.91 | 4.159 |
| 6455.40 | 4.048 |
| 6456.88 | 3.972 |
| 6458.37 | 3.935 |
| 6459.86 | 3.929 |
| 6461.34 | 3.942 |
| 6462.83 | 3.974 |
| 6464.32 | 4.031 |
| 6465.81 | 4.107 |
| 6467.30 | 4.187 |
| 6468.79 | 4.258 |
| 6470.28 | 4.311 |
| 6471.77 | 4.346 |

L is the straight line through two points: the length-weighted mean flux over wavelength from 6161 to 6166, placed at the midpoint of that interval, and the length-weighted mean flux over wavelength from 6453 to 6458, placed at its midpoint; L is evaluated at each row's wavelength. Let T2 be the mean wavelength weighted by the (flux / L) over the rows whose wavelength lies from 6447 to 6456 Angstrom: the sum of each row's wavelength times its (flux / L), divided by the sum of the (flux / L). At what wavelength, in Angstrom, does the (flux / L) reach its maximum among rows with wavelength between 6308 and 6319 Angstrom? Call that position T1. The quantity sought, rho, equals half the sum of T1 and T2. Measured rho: 6380.0 Angstrom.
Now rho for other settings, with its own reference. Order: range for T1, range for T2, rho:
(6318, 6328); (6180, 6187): 6252.5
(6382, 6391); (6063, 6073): 6226.1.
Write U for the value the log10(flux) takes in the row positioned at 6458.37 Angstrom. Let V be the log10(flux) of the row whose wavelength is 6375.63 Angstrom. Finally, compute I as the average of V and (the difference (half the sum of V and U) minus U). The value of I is 0.334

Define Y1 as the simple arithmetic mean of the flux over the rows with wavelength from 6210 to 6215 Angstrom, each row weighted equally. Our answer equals 4.39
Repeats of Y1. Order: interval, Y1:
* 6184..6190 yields 4.48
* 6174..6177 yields 4.11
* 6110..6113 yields 4.64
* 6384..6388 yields 4.66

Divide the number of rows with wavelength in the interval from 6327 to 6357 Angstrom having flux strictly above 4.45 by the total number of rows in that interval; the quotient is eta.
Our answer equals 0.48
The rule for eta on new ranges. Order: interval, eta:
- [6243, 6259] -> 0.18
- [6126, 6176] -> 0.40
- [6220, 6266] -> 0.44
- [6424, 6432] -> 1.00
